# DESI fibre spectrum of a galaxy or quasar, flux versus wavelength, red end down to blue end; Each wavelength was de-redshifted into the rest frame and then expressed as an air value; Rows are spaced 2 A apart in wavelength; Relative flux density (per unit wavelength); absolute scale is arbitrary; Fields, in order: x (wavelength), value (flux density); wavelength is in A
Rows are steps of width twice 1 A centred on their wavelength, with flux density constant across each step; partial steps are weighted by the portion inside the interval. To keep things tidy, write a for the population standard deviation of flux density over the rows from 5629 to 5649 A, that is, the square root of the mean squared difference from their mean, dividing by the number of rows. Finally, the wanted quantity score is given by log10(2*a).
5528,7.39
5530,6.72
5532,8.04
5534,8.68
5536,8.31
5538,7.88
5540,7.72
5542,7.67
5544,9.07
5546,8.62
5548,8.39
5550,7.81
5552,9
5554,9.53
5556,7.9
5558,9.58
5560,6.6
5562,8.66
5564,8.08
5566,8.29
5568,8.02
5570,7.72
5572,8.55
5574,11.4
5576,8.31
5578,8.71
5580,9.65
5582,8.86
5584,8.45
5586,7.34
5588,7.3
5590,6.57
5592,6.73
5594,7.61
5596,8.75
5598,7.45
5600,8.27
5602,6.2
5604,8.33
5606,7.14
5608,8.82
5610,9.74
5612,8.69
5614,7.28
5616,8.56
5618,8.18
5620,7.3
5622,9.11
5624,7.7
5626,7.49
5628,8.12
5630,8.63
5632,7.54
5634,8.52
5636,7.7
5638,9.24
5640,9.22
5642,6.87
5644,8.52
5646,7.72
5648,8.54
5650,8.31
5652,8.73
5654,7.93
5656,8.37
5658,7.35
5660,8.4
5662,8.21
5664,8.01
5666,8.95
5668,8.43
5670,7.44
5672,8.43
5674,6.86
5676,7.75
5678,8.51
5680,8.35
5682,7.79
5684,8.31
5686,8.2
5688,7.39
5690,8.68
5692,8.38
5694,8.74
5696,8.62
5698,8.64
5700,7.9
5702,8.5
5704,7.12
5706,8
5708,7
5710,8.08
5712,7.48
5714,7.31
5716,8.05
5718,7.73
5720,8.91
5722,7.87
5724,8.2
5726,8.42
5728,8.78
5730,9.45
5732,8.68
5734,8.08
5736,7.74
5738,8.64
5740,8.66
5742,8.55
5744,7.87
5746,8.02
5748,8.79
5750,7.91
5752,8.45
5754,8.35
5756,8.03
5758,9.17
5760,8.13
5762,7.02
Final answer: 0.16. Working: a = 0.73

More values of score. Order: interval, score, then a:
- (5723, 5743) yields -0.06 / 0.44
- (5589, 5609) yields 0.25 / 0.88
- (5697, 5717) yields 0.03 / 0.53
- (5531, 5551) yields -0.05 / 0.45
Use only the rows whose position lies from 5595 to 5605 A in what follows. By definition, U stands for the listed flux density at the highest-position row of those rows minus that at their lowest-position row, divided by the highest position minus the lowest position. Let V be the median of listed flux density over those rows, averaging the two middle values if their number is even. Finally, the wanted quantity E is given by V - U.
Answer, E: 8.3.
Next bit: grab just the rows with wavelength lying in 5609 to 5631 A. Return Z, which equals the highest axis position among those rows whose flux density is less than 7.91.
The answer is 5626 A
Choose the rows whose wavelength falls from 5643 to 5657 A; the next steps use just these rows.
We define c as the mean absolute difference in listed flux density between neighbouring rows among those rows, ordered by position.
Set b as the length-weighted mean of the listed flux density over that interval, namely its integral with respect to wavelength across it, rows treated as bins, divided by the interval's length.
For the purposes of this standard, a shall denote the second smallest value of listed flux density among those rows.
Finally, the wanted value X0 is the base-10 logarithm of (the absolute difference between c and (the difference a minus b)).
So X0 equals -0.02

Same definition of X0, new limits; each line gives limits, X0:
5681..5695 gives -0.01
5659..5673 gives -0.05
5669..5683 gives 0.10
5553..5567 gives 0.30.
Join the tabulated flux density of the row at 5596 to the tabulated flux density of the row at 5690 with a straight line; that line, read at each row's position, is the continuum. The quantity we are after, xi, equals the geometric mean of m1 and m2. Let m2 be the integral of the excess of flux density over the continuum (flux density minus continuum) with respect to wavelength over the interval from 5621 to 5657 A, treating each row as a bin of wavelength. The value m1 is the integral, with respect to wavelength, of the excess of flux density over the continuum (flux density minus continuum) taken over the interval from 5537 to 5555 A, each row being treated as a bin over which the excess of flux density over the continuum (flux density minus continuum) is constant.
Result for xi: 11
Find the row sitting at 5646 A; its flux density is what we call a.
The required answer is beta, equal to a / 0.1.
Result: 77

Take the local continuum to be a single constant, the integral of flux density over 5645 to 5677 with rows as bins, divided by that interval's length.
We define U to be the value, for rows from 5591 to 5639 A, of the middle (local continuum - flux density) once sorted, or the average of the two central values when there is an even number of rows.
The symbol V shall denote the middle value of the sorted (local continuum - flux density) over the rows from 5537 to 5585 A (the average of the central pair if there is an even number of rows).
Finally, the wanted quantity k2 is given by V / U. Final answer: 5.5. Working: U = -0.06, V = -0.331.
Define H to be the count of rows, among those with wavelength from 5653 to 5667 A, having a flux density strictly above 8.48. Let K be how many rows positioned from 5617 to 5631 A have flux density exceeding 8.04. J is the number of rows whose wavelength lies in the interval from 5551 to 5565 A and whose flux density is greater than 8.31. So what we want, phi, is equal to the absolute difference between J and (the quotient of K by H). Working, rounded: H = 1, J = 4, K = 4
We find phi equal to 0.0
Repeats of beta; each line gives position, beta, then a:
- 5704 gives 71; 7.12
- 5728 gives 88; 8.78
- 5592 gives 67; 6.73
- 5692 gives 84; 8.38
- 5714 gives 73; 7.31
